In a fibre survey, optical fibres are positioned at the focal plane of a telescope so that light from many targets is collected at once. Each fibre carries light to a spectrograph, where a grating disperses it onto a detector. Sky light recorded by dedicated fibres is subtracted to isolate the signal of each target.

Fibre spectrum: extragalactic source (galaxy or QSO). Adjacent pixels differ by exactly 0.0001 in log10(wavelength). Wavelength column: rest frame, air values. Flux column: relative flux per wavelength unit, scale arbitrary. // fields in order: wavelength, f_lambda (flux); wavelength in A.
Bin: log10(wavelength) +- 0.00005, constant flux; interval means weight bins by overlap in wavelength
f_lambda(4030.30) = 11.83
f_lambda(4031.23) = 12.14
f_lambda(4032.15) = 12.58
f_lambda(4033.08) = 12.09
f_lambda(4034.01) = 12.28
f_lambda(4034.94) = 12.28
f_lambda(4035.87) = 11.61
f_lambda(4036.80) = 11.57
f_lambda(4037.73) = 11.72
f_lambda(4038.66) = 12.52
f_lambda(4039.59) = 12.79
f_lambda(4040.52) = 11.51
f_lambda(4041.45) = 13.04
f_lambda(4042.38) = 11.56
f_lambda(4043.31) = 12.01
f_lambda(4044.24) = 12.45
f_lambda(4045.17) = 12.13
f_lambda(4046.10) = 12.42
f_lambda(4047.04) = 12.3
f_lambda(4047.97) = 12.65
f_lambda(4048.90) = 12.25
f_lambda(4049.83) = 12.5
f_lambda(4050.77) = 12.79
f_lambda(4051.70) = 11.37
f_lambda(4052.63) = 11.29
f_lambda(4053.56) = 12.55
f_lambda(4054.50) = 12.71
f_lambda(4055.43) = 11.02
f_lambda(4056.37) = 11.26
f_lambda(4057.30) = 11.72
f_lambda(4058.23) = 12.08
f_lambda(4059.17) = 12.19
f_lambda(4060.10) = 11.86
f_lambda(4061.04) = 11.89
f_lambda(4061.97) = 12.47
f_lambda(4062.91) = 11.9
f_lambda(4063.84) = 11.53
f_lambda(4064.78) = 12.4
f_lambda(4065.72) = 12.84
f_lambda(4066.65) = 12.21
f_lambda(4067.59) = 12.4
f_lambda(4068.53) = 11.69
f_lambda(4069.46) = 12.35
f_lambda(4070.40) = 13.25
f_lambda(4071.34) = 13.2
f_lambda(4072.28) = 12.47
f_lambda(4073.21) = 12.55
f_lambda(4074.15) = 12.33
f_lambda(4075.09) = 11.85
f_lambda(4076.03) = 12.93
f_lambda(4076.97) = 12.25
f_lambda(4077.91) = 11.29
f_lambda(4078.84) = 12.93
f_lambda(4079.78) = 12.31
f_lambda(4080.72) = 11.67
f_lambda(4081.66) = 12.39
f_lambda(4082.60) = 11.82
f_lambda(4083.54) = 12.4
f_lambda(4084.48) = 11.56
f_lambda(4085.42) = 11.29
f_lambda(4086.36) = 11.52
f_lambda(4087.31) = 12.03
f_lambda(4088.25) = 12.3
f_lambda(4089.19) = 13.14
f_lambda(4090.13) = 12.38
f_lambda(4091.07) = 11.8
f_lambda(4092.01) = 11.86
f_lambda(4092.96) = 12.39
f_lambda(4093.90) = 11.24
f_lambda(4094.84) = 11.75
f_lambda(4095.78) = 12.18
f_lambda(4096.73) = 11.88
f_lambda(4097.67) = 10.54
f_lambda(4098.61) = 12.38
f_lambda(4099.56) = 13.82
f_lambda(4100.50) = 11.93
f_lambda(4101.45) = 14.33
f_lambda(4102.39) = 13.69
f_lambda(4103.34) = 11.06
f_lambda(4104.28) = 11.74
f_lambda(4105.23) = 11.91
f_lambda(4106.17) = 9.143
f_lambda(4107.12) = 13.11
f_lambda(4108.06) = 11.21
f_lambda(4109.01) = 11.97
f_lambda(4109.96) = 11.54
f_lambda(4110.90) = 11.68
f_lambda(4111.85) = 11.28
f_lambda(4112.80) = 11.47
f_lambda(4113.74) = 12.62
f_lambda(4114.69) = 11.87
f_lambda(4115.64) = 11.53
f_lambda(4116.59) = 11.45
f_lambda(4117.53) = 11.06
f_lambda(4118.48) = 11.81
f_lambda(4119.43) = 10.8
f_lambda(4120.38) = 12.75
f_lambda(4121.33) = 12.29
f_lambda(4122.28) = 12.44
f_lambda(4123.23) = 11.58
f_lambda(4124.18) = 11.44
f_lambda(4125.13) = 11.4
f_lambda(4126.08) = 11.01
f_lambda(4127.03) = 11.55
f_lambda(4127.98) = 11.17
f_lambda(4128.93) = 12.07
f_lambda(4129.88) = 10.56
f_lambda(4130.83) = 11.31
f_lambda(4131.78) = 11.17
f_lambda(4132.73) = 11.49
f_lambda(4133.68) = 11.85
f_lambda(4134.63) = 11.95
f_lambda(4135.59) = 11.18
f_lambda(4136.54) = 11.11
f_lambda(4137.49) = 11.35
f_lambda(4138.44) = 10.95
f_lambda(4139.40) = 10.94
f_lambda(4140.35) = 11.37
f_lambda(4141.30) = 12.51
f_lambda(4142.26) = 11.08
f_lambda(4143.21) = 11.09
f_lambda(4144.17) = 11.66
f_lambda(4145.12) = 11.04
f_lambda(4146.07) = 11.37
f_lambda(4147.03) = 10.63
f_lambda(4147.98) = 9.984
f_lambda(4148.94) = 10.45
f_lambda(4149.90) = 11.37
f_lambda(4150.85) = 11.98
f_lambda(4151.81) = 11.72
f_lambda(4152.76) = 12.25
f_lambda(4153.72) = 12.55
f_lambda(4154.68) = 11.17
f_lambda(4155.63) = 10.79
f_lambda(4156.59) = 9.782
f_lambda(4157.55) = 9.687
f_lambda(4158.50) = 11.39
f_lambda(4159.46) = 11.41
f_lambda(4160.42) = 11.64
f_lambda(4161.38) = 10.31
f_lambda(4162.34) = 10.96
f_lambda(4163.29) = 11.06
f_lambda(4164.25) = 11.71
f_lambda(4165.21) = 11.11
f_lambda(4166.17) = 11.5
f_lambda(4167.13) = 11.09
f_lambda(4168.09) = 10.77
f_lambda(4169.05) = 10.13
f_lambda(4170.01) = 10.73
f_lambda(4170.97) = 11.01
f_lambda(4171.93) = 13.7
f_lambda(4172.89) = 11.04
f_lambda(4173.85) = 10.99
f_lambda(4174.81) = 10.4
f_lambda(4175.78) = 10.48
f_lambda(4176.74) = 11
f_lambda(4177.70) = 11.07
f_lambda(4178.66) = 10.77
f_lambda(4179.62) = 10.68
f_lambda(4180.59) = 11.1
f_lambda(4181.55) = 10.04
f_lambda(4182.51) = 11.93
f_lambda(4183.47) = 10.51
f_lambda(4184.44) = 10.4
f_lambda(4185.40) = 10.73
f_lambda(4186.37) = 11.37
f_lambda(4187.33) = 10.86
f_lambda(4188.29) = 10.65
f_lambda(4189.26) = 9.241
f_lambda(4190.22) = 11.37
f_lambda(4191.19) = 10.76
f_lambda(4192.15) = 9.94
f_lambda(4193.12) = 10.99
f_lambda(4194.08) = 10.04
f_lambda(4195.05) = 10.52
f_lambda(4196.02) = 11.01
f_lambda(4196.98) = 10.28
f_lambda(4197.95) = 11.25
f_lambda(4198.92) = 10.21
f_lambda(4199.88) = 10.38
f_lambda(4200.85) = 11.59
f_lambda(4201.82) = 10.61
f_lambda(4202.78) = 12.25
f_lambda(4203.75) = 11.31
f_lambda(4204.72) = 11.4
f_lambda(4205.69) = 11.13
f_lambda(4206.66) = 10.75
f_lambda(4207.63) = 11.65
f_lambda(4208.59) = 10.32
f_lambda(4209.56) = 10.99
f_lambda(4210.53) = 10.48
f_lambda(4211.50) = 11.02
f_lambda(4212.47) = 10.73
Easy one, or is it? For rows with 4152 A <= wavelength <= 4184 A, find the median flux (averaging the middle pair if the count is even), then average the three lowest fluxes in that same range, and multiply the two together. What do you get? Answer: 108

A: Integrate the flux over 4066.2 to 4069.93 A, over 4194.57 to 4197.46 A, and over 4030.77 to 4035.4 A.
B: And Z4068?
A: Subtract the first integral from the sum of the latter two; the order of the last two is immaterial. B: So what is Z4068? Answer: 42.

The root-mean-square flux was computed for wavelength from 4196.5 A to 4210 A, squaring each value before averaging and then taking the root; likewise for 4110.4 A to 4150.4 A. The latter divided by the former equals 1.04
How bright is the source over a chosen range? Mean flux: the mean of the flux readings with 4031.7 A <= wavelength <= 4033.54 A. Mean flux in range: 12.3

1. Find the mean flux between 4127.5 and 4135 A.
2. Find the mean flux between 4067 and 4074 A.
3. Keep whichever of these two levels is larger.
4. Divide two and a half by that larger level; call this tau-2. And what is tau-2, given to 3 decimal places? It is 0.199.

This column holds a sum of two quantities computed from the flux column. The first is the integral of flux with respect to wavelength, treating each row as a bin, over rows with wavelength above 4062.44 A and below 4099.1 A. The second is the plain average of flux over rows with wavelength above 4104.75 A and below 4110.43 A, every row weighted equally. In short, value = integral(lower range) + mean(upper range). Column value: 456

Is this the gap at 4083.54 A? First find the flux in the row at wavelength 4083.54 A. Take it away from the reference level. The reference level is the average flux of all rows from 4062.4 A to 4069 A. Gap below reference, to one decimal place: -0.3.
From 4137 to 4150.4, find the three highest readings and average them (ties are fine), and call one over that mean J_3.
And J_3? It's 0.084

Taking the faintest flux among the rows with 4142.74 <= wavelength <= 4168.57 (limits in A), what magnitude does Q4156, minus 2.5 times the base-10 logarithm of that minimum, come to -2.47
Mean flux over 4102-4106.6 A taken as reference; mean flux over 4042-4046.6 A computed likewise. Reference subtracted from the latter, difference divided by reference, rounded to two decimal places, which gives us 0.05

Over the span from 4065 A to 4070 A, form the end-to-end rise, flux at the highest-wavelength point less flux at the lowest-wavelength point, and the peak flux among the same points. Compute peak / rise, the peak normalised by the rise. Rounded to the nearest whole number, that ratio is -26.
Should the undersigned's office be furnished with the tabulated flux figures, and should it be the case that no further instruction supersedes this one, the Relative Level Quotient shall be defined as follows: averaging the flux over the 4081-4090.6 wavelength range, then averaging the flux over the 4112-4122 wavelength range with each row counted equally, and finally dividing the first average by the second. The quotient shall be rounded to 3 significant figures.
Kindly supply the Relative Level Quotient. 1.03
